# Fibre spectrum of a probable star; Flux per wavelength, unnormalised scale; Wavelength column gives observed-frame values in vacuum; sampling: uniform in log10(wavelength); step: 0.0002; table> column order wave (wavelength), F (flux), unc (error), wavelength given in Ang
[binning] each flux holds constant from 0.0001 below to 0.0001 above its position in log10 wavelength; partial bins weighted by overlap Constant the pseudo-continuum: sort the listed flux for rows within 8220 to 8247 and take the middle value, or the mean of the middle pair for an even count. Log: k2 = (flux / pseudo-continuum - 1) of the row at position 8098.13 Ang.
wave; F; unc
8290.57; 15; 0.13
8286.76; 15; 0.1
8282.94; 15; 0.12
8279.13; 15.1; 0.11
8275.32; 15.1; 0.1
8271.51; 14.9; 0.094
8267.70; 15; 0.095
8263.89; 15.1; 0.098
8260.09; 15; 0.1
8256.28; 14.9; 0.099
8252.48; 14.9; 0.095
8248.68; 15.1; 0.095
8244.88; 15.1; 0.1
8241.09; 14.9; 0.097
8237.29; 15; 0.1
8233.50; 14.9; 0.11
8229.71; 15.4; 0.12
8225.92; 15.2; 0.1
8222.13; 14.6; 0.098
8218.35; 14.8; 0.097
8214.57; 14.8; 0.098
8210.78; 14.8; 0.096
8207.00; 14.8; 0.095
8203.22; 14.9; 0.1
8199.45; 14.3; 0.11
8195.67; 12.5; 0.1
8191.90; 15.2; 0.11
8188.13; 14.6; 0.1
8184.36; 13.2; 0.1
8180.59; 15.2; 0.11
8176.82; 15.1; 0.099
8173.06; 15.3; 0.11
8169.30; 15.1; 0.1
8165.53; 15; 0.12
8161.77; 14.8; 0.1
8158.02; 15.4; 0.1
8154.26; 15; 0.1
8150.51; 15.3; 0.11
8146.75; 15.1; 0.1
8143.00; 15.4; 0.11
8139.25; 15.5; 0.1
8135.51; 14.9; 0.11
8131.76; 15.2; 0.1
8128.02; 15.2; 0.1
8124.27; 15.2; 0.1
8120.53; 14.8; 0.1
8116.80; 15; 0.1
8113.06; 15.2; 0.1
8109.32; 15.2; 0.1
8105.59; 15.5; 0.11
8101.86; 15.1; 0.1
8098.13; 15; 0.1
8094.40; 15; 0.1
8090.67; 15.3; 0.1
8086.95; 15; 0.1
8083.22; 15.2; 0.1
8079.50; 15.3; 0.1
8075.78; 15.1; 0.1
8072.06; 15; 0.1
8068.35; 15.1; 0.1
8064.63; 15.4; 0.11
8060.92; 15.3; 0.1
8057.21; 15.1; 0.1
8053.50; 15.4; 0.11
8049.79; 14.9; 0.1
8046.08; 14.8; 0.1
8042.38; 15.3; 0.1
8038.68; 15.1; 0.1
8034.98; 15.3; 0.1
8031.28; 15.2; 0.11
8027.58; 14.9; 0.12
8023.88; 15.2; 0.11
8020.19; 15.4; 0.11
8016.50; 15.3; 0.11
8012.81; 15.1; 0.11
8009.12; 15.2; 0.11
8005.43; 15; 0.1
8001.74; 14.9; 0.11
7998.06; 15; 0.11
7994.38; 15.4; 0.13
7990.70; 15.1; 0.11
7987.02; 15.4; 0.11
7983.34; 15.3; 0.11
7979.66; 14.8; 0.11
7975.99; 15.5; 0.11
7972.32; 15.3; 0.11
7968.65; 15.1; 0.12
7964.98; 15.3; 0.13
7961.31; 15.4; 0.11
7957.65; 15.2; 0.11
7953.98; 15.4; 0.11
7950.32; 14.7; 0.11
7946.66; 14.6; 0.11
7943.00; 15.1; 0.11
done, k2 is 0.000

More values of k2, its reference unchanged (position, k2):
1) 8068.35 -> 0.007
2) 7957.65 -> 0.013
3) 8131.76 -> 0.013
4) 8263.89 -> 0.007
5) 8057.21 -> 0.007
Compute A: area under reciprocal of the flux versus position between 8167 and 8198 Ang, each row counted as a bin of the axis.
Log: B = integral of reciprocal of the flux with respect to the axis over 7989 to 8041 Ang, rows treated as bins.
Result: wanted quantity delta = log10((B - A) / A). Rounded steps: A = 2.14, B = 3.4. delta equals -0.2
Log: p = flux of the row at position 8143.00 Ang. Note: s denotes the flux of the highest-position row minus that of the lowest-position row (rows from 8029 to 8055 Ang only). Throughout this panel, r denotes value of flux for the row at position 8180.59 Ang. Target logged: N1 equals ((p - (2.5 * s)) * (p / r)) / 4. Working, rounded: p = 15.4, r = 15.2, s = 0.2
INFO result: 3.77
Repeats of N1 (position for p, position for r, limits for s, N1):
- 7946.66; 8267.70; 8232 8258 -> 3.55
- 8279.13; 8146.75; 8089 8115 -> 3.84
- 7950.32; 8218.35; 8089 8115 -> 3.71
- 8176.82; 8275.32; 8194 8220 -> 2.34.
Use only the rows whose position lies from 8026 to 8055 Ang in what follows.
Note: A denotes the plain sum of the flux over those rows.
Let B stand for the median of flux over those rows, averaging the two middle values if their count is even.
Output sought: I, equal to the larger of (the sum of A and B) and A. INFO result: 136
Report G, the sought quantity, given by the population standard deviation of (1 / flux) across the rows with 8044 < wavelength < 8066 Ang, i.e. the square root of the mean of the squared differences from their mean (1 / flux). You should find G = 0.0010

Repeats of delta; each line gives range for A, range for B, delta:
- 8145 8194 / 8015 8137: 0.2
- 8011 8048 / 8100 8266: 0.6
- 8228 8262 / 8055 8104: -0.4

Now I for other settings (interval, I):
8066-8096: 136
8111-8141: 136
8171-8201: 130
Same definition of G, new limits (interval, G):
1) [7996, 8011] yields 0.0005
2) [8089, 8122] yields 0.0008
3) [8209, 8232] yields 0.0012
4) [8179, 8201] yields 0.0052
